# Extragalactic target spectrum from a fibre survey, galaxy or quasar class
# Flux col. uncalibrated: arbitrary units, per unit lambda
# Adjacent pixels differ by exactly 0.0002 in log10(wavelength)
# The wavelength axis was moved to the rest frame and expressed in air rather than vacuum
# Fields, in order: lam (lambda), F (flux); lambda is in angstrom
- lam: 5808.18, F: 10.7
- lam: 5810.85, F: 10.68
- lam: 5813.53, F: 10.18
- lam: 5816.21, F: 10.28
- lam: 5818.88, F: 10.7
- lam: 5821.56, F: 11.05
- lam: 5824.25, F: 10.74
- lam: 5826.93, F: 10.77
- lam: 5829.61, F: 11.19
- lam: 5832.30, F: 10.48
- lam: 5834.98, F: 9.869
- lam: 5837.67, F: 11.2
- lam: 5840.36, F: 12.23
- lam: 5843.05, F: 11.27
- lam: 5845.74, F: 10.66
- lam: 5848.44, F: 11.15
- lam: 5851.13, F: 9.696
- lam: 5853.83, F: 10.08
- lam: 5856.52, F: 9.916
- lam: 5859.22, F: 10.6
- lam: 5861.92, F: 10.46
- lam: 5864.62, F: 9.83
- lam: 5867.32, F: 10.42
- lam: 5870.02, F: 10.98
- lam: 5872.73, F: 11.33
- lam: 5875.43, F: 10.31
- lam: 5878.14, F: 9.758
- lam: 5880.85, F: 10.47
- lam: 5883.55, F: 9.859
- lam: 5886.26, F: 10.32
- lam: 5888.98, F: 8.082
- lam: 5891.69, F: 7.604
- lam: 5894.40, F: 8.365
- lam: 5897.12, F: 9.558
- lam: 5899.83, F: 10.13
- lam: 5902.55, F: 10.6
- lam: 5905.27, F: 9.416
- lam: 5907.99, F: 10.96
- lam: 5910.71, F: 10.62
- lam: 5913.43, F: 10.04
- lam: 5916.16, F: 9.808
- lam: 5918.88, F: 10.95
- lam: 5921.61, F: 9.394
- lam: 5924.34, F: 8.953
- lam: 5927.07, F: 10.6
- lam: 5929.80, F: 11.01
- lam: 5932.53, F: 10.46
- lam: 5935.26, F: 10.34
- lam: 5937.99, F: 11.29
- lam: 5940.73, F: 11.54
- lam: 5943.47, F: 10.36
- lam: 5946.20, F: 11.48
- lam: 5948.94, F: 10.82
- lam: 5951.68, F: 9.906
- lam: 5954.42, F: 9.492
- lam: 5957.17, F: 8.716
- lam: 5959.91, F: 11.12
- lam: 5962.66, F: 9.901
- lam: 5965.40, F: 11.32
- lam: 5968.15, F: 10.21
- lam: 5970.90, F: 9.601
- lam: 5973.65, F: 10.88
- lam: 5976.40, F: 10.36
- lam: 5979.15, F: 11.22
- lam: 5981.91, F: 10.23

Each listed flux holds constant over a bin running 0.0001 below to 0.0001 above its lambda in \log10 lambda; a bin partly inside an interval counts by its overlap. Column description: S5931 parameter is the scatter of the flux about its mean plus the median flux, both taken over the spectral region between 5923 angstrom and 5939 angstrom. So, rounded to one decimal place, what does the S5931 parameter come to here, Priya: 11.3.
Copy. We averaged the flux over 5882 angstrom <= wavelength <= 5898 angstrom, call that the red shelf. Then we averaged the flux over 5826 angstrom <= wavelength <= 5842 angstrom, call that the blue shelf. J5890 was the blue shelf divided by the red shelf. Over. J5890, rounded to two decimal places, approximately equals 1.22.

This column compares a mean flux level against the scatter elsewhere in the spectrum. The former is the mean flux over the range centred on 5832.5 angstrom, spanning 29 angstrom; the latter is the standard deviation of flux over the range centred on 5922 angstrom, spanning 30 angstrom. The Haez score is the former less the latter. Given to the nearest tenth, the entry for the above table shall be 10.3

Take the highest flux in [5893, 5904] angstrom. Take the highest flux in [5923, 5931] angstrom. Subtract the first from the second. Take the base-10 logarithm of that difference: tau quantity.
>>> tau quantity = -0.4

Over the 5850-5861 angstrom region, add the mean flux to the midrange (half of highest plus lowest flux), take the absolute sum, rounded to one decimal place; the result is 20.2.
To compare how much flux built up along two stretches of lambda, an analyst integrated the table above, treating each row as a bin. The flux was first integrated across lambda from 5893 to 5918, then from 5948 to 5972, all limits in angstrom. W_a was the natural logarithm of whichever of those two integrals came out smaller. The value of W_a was 5.49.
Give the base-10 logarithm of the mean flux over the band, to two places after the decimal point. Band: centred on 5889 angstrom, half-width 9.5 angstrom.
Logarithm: 0.96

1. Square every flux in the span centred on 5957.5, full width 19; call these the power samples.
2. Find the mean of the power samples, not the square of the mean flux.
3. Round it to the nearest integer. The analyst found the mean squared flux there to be 104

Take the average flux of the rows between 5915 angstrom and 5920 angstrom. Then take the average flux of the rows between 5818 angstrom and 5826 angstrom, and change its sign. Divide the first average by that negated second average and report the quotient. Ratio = -0.96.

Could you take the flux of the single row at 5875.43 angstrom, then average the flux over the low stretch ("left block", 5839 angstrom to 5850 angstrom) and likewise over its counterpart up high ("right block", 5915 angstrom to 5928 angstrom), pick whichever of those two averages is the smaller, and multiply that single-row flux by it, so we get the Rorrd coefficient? 102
